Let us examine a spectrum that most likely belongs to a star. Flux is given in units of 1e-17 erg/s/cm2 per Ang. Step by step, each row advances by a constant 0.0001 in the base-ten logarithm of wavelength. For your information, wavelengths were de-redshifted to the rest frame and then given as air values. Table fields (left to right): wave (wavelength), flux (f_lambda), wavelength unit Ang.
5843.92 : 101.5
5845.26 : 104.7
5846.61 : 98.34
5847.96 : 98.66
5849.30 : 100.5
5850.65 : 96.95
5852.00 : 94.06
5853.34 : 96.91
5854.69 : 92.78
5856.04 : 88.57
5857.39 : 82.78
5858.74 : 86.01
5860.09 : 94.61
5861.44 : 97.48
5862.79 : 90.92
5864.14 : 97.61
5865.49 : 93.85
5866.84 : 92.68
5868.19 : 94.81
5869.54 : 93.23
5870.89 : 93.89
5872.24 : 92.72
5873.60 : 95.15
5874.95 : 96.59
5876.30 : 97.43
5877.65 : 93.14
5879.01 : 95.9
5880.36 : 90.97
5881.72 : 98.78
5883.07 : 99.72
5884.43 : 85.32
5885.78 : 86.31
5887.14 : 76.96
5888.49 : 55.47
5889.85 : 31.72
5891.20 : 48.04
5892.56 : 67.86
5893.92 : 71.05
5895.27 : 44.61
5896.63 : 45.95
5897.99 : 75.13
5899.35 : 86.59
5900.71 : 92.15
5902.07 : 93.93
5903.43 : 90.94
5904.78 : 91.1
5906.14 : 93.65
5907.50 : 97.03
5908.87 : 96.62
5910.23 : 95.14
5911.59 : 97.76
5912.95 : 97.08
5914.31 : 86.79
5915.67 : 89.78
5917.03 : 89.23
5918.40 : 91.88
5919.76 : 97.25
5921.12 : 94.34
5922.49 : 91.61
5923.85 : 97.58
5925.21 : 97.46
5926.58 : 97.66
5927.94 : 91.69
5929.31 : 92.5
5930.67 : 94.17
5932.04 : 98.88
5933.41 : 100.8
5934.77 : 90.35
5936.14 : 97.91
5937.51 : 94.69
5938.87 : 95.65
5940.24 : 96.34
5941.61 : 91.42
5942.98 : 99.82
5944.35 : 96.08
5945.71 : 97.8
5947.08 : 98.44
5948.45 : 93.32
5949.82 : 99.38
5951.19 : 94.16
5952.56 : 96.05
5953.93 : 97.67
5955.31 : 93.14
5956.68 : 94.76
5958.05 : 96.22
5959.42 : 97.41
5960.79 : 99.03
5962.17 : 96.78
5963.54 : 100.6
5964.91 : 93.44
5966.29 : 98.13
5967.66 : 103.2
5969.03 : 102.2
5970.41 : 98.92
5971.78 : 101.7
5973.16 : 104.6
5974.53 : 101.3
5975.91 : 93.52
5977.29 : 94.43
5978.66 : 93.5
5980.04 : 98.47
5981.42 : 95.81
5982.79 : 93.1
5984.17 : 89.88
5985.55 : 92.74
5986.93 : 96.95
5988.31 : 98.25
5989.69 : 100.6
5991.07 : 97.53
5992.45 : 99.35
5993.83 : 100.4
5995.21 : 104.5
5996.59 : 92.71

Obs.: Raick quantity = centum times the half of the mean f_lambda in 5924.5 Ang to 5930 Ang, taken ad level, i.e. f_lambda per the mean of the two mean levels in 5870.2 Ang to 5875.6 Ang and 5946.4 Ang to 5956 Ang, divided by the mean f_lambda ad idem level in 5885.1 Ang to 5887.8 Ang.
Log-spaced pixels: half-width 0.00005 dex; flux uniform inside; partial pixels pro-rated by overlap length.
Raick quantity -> 58.1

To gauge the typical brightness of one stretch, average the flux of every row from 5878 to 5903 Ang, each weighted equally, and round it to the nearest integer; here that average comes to 75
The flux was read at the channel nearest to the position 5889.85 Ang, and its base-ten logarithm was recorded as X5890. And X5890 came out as 1.501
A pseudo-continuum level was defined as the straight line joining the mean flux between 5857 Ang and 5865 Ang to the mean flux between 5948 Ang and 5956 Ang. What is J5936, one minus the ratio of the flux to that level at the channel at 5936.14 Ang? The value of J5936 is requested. -0.031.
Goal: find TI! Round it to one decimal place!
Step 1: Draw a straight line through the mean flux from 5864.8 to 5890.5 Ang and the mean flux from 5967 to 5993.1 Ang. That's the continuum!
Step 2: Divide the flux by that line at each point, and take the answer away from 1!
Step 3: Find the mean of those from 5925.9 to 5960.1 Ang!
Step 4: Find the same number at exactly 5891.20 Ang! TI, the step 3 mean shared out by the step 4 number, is 0.0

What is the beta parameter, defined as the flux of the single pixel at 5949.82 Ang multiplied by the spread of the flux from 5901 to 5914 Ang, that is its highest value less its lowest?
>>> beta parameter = 678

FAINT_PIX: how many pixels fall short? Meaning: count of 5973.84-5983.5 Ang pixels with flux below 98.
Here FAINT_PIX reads 5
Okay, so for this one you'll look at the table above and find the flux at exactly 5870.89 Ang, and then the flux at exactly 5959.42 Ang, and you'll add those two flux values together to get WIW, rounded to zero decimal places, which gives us 191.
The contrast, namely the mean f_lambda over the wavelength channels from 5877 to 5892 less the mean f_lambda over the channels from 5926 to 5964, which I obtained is -18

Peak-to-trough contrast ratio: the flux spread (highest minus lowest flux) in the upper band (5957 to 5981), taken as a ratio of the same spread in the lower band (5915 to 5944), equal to 1.0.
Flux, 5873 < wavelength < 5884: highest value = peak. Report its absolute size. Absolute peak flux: 100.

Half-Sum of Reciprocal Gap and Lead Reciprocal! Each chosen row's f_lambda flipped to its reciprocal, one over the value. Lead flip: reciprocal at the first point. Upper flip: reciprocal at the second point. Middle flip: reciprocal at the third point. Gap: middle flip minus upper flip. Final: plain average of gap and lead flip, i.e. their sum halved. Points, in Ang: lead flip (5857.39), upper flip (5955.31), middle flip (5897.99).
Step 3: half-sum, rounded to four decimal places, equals 0.0073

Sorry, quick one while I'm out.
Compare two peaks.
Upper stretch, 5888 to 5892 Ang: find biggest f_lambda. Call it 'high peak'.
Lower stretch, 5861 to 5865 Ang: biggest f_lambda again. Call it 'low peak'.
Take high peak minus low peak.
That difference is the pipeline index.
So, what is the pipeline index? -42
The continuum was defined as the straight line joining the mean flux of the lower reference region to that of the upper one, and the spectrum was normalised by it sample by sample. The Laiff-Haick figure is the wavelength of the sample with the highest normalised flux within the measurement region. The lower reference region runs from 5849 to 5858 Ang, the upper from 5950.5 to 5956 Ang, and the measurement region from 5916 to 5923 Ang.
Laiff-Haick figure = 5919.76 Ang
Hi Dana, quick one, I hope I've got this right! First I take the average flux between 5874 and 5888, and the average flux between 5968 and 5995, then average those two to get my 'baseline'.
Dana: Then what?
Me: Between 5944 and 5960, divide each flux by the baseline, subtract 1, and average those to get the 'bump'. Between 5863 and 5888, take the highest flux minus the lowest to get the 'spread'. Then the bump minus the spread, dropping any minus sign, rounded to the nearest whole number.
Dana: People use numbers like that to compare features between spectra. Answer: 23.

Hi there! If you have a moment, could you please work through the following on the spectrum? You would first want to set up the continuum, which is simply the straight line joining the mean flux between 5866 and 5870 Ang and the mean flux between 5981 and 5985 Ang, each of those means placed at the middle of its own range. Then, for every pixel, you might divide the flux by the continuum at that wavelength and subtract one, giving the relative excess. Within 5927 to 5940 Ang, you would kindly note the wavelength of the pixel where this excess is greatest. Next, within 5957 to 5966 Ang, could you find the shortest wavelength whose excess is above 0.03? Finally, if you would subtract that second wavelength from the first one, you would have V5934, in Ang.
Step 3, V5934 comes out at -24.6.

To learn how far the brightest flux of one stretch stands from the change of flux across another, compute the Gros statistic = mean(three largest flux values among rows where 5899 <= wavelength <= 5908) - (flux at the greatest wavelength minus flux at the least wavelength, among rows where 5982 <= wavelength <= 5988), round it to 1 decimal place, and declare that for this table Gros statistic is 91.0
